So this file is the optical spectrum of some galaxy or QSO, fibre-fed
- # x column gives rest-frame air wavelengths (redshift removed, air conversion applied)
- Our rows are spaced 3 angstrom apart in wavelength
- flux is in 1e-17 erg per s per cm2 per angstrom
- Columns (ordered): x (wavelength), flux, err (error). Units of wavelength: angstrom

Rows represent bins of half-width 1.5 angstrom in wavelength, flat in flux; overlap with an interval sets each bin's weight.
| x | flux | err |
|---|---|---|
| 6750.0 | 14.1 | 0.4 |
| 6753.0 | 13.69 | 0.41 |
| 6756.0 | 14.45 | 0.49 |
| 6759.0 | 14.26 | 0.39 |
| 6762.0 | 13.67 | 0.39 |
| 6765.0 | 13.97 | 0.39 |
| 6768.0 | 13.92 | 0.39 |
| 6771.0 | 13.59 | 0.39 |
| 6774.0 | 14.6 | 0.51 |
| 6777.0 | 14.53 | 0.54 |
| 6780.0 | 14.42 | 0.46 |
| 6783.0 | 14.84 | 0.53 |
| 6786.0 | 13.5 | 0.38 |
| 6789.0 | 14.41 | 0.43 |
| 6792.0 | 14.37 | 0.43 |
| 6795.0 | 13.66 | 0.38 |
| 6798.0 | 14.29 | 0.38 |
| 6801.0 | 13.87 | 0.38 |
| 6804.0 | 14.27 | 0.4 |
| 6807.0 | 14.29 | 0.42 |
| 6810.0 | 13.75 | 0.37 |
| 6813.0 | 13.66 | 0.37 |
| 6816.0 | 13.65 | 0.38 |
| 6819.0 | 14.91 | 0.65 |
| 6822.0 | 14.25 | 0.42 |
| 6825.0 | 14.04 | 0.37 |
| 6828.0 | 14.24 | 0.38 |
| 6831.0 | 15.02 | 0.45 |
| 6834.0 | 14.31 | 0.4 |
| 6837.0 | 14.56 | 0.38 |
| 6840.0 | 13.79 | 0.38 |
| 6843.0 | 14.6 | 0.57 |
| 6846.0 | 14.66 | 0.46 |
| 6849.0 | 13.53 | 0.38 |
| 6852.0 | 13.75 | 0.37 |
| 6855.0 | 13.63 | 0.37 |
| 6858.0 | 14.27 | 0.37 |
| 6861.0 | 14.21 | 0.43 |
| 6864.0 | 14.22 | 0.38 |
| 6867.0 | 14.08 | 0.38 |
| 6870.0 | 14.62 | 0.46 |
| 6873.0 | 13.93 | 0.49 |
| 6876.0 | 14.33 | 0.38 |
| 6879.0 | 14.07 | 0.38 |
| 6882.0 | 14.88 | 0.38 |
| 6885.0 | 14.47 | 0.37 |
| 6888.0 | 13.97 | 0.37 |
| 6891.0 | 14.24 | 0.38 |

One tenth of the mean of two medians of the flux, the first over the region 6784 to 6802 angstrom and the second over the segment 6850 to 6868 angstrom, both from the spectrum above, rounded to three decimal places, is 1.411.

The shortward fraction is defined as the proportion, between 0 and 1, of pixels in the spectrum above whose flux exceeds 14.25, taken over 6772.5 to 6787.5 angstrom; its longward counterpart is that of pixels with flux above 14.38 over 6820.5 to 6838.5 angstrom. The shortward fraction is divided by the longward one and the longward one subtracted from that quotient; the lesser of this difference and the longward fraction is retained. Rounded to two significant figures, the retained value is 0.33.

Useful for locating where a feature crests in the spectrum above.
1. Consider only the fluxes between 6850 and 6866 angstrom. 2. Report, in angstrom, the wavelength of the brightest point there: 6858.0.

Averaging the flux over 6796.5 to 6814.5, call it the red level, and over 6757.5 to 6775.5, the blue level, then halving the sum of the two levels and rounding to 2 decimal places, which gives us 14.01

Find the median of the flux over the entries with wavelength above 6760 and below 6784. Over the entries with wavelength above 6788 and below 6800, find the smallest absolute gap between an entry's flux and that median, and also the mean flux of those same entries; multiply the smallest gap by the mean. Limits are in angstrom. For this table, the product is 1.3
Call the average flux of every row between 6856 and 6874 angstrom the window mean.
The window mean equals 14.2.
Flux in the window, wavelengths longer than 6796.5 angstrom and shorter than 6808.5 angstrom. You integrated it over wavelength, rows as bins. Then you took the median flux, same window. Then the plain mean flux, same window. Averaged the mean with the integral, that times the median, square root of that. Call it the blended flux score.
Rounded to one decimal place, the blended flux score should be 36.3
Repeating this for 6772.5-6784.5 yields 37.2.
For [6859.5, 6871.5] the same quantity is 36.3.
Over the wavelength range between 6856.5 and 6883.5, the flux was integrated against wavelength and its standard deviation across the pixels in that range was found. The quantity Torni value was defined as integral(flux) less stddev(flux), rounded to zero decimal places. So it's 386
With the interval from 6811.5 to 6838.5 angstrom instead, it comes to 385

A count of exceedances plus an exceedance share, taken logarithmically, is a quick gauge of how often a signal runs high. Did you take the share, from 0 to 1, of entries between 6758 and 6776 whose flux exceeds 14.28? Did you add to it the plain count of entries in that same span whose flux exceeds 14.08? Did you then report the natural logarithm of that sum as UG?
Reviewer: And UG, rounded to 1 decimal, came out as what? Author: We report 0.8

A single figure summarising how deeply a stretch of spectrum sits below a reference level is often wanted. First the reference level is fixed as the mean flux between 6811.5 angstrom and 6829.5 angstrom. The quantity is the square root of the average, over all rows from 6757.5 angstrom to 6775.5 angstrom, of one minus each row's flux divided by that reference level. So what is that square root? 0.093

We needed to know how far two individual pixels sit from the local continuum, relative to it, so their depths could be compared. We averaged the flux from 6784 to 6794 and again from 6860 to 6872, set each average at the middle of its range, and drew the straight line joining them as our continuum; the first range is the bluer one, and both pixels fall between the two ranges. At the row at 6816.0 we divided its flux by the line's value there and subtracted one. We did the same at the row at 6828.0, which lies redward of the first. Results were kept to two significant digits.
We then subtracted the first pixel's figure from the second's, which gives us 0.040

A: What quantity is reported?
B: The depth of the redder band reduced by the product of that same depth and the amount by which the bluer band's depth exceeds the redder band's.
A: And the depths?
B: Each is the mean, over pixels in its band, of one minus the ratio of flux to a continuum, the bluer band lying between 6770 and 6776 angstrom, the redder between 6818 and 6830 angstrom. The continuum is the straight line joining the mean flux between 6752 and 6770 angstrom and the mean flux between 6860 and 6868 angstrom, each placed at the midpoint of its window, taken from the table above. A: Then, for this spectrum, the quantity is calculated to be -0.02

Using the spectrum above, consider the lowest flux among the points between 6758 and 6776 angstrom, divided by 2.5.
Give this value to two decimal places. 5.44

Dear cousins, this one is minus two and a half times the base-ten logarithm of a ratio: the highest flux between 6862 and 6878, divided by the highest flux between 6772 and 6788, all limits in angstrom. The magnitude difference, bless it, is 0.016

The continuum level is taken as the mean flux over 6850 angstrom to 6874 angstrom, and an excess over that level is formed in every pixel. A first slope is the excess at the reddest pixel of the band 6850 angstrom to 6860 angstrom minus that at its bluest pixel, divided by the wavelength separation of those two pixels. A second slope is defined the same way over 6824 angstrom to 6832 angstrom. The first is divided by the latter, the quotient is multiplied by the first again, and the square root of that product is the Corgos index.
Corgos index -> 0.214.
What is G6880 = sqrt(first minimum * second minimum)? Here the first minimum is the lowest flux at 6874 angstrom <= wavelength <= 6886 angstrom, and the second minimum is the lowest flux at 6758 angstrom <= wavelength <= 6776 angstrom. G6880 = 13.8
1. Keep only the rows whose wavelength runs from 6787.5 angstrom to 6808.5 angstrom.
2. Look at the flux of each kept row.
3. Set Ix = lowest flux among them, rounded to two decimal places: 13.66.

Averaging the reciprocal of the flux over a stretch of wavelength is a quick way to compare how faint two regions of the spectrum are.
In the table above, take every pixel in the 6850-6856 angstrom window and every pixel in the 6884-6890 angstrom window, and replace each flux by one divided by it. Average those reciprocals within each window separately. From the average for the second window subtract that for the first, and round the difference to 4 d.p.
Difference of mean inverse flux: -0.0027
